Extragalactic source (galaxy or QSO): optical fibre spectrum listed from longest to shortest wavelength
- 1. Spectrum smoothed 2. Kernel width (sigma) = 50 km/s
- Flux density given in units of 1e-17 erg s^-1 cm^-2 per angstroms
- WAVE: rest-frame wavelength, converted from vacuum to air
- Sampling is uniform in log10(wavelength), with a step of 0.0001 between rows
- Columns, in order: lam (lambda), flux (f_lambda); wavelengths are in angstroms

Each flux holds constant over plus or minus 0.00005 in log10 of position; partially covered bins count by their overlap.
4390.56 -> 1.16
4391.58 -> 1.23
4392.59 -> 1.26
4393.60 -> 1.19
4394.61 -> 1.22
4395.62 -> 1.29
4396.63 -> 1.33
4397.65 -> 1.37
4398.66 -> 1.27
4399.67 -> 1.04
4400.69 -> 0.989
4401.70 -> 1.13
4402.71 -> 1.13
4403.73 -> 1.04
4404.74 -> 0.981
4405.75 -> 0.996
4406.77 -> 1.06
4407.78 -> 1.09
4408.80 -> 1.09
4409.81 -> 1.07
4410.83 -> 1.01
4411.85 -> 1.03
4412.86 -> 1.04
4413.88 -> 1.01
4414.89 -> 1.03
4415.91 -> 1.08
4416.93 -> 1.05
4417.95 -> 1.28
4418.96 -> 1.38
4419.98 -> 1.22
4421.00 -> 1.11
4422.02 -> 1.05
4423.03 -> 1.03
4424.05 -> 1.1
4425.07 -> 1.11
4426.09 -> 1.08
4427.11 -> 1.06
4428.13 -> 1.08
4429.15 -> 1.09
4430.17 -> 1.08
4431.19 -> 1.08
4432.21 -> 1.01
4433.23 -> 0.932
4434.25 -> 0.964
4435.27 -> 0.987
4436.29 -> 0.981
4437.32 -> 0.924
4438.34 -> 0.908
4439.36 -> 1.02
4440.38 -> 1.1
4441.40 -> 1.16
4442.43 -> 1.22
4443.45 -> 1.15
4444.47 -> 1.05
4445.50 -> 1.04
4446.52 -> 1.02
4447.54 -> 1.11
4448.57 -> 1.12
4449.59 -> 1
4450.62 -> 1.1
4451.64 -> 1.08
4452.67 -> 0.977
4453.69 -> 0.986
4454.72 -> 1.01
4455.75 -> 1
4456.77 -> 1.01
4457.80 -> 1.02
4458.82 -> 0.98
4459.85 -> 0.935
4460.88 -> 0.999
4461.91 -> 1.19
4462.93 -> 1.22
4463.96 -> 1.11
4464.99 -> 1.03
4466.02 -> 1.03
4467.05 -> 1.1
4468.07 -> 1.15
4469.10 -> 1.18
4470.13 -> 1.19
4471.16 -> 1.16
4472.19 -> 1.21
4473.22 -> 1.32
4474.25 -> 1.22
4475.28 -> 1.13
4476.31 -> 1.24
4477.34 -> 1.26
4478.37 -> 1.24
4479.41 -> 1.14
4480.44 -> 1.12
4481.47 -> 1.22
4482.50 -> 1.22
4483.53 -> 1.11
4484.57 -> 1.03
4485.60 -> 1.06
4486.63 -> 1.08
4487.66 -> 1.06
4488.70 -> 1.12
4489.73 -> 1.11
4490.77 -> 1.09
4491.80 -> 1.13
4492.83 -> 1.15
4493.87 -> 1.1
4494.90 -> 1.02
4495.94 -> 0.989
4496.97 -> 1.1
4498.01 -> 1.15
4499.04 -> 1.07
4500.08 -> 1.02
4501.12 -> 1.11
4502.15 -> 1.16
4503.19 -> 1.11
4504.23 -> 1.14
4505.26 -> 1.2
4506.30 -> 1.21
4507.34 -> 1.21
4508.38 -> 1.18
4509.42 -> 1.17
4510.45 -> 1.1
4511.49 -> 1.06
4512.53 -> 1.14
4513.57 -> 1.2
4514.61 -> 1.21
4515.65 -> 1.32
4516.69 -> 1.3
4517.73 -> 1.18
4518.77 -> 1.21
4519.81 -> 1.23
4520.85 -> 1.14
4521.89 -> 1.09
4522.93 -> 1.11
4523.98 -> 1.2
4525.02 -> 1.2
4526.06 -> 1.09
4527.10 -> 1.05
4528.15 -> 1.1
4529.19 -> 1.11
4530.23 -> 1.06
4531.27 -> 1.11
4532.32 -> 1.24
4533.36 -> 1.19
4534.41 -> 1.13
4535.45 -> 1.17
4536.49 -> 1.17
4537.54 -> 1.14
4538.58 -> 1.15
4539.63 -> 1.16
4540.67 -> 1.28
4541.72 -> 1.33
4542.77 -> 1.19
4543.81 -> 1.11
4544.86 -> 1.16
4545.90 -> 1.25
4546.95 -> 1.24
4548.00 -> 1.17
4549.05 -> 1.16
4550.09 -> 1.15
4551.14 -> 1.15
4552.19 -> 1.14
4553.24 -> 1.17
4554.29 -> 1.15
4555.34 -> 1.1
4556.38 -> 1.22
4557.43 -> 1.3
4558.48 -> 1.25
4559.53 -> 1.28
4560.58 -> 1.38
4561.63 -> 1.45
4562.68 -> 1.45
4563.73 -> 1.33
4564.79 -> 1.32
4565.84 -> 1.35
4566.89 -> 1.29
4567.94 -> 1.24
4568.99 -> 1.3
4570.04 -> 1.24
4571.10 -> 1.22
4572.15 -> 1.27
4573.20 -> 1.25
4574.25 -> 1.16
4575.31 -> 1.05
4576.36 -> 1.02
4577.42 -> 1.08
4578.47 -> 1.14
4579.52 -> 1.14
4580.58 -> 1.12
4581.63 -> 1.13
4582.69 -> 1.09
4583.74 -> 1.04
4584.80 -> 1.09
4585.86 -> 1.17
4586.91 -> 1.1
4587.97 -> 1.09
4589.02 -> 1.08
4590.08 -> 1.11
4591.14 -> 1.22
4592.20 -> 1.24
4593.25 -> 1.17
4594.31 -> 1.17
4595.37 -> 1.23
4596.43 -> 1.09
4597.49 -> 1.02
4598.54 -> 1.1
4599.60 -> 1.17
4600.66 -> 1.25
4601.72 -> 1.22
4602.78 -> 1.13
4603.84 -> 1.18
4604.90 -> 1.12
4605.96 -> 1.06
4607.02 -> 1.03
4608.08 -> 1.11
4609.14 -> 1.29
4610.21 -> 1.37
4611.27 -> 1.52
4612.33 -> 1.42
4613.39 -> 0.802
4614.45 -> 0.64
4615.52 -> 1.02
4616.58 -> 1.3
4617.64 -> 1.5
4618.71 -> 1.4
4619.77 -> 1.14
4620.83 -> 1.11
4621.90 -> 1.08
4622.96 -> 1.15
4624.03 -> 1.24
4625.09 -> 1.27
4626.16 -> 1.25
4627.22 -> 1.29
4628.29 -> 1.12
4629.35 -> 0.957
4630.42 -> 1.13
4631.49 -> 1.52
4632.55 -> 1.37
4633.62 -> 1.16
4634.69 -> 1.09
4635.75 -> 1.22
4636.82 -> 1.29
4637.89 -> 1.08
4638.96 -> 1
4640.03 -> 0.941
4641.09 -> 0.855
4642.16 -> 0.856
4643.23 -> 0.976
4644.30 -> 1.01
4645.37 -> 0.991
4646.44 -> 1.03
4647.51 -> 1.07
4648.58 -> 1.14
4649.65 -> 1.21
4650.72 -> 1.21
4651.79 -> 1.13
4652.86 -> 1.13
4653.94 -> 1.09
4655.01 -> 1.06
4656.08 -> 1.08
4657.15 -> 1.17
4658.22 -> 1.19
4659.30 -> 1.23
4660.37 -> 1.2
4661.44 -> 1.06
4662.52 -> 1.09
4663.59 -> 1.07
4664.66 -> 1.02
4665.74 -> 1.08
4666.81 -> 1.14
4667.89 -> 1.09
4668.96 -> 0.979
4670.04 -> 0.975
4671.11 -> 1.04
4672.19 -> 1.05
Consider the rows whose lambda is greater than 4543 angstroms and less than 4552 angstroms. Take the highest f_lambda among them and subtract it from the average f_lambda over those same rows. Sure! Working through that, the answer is -0.076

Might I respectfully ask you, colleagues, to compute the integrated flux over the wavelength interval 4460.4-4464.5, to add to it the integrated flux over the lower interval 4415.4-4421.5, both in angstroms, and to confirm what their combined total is 11.9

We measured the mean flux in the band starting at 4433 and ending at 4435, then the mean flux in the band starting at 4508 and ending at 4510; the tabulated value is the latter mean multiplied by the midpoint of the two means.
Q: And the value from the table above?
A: 1.25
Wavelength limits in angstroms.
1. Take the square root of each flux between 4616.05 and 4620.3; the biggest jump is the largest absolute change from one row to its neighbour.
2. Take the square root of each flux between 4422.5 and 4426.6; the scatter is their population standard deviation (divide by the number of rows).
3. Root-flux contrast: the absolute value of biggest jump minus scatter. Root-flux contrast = 0.10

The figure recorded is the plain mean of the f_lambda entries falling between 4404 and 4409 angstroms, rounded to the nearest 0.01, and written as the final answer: 1.04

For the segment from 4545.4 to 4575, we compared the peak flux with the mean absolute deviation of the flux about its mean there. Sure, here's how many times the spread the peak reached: 20.7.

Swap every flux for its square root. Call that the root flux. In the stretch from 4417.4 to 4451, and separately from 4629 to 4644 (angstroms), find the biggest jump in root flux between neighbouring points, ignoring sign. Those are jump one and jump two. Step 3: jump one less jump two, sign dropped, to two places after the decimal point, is 0.10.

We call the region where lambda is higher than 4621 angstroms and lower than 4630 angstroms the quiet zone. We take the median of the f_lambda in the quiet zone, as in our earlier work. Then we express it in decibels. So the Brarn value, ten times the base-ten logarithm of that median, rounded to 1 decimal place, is 0.8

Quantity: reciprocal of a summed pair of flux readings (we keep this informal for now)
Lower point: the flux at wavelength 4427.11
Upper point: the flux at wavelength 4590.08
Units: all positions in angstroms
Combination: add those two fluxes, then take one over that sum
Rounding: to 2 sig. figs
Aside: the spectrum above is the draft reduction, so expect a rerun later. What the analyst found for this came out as 0.46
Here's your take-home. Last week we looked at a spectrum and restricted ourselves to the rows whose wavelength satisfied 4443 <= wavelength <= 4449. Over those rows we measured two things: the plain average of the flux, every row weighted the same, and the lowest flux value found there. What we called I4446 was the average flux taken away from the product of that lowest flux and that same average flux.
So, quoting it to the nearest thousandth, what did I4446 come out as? 0.022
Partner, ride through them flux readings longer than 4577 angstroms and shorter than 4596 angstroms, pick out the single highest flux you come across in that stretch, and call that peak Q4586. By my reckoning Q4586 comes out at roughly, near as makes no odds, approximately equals 1.24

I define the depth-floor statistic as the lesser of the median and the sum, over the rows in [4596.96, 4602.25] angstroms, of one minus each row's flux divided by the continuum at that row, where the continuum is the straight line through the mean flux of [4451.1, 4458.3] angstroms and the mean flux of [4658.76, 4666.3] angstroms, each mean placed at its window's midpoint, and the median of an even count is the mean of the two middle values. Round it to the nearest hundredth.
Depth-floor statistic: -0.34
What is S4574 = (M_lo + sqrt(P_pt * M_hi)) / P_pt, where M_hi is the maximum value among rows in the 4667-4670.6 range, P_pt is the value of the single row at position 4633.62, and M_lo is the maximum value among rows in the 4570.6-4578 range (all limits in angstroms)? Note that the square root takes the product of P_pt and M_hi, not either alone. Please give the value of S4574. 2.06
